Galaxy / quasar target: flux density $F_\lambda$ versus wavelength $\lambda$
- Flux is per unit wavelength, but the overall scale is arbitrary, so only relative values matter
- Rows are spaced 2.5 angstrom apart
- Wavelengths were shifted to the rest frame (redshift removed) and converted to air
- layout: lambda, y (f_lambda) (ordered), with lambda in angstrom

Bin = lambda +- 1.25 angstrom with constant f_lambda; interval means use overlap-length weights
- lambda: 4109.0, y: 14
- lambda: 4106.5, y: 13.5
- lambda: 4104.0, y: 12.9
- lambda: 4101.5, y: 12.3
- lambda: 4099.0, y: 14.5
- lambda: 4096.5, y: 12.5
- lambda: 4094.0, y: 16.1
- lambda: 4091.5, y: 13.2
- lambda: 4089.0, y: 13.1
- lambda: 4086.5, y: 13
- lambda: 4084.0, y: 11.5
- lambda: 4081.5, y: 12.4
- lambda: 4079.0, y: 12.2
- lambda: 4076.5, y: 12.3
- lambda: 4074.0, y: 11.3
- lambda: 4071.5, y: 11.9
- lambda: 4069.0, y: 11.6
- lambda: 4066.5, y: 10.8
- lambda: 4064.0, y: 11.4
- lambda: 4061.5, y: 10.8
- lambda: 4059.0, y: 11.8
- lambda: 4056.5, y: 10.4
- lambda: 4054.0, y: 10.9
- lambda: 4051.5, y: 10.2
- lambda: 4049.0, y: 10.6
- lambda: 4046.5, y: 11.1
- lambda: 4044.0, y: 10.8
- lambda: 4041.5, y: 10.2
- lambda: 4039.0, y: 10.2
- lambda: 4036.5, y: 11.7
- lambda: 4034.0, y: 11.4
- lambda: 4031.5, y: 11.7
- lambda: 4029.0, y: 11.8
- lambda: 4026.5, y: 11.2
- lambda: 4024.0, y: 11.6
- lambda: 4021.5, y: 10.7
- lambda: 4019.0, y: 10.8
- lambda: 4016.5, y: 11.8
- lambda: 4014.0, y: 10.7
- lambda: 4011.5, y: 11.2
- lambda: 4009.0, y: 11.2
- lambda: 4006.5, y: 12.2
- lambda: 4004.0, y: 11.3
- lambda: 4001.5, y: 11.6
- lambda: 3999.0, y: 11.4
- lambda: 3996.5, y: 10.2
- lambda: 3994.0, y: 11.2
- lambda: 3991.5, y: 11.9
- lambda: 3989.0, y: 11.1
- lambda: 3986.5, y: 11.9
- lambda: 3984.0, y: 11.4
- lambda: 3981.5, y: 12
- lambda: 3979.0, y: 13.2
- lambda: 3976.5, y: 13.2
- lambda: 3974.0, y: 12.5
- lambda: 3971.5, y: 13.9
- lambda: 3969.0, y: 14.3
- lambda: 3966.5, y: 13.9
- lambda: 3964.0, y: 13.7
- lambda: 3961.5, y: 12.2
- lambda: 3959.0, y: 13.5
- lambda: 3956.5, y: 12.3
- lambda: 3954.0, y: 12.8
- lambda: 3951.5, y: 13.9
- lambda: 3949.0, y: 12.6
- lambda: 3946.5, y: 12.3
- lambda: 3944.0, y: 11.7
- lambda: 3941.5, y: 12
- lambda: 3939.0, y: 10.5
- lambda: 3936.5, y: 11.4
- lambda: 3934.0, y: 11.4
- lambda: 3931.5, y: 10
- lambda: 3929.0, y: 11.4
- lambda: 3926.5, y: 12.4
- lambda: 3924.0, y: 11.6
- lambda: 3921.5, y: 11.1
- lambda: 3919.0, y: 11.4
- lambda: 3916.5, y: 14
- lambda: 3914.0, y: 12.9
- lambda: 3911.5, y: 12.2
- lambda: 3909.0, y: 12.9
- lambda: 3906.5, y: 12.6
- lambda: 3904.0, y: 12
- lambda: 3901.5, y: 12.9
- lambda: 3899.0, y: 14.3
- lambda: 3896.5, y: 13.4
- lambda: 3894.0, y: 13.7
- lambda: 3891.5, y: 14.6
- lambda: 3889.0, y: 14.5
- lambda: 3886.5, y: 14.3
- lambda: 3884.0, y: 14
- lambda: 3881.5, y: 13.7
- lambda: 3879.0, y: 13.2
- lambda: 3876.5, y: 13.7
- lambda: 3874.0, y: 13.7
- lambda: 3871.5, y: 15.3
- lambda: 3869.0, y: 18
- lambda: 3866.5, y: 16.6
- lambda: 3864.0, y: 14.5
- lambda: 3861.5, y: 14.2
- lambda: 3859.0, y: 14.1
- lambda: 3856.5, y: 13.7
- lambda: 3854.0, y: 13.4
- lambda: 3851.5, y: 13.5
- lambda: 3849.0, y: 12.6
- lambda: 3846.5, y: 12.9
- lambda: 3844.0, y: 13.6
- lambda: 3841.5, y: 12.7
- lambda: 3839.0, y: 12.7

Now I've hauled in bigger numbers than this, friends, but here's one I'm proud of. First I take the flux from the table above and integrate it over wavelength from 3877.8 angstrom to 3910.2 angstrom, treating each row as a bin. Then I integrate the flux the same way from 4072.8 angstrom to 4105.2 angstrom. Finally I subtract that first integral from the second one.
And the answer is -22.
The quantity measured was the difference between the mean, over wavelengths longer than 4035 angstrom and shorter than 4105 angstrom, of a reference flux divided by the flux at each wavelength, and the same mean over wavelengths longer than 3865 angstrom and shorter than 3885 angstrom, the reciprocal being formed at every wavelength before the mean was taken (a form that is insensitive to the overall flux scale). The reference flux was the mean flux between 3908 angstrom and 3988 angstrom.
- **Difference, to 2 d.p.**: 0.21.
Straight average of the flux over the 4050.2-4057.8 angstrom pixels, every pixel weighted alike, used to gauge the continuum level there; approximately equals 10.5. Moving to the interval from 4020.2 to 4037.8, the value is 11.4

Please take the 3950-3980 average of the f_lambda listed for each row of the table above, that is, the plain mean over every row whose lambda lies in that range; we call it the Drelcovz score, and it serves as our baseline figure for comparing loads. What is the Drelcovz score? 13.3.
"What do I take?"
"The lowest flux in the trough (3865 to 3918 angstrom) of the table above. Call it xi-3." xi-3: 12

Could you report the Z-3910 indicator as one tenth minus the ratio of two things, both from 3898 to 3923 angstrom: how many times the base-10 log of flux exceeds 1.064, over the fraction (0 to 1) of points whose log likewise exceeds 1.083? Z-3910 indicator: -11.3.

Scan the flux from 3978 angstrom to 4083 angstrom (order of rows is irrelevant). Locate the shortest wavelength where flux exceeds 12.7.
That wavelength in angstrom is 3979.0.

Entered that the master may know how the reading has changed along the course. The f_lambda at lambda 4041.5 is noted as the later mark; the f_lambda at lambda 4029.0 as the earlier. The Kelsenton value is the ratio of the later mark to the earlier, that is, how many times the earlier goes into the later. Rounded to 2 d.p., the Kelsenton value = 0.86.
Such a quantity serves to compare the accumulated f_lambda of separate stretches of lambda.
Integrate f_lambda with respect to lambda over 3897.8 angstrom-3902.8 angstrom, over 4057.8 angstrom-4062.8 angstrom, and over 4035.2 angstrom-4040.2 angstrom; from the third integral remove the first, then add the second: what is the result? 43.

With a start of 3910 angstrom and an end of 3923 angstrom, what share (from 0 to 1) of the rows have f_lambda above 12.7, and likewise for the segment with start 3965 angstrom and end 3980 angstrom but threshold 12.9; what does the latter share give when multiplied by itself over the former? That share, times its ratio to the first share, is 1.74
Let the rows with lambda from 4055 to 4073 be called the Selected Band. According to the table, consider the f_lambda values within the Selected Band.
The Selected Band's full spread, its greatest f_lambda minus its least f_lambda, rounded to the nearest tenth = 1.5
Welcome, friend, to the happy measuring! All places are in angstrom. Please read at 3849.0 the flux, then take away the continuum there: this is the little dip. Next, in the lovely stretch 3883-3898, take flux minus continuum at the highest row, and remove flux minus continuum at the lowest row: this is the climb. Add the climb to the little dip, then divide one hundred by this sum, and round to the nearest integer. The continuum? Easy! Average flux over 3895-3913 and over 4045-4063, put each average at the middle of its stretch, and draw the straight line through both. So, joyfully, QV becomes -67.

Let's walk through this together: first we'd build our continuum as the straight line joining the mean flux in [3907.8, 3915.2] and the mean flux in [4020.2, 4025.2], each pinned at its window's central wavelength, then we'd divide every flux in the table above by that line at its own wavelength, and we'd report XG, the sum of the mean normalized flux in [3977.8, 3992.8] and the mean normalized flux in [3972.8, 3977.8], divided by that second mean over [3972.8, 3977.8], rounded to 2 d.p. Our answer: 1.94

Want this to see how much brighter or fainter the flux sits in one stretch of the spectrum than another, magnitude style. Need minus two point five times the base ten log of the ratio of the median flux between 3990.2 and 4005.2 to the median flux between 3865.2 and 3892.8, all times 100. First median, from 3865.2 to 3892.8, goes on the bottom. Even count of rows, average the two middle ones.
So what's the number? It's 25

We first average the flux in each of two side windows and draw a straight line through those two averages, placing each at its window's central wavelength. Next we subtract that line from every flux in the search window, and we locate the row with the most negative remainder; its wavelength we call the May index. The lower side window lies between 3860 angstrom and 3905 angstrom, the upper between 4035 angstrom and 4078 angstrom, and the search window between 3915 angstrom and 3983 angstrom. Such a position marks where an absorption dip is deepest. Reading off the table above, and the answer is 3931.5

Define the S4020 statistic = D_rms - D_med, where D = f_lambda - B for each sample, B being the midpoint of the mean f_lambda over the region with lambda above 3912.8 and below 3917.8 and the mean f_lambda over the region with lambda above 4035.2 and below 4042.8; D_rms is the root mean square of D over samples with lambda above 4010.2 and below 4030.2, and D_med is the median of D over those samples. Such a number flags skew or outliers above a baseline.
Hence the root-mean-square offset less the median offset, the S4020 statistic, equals 1.8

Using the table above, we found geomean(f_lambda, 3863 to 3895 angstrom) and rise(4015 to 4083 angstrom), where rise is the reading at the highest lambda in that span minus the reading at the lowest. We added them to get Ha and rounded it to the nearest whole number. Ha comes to 15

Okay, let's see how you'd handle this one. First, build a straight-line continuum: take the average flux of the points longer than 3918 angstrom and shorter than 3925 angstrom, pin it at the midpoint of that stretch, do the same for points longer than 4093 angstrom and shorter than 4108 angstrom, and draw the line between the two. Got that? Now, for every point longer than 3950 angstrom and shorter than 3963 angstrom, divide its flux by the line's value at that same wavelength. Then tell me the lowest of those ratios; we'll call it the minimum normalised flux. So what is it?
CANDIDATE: 1.03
